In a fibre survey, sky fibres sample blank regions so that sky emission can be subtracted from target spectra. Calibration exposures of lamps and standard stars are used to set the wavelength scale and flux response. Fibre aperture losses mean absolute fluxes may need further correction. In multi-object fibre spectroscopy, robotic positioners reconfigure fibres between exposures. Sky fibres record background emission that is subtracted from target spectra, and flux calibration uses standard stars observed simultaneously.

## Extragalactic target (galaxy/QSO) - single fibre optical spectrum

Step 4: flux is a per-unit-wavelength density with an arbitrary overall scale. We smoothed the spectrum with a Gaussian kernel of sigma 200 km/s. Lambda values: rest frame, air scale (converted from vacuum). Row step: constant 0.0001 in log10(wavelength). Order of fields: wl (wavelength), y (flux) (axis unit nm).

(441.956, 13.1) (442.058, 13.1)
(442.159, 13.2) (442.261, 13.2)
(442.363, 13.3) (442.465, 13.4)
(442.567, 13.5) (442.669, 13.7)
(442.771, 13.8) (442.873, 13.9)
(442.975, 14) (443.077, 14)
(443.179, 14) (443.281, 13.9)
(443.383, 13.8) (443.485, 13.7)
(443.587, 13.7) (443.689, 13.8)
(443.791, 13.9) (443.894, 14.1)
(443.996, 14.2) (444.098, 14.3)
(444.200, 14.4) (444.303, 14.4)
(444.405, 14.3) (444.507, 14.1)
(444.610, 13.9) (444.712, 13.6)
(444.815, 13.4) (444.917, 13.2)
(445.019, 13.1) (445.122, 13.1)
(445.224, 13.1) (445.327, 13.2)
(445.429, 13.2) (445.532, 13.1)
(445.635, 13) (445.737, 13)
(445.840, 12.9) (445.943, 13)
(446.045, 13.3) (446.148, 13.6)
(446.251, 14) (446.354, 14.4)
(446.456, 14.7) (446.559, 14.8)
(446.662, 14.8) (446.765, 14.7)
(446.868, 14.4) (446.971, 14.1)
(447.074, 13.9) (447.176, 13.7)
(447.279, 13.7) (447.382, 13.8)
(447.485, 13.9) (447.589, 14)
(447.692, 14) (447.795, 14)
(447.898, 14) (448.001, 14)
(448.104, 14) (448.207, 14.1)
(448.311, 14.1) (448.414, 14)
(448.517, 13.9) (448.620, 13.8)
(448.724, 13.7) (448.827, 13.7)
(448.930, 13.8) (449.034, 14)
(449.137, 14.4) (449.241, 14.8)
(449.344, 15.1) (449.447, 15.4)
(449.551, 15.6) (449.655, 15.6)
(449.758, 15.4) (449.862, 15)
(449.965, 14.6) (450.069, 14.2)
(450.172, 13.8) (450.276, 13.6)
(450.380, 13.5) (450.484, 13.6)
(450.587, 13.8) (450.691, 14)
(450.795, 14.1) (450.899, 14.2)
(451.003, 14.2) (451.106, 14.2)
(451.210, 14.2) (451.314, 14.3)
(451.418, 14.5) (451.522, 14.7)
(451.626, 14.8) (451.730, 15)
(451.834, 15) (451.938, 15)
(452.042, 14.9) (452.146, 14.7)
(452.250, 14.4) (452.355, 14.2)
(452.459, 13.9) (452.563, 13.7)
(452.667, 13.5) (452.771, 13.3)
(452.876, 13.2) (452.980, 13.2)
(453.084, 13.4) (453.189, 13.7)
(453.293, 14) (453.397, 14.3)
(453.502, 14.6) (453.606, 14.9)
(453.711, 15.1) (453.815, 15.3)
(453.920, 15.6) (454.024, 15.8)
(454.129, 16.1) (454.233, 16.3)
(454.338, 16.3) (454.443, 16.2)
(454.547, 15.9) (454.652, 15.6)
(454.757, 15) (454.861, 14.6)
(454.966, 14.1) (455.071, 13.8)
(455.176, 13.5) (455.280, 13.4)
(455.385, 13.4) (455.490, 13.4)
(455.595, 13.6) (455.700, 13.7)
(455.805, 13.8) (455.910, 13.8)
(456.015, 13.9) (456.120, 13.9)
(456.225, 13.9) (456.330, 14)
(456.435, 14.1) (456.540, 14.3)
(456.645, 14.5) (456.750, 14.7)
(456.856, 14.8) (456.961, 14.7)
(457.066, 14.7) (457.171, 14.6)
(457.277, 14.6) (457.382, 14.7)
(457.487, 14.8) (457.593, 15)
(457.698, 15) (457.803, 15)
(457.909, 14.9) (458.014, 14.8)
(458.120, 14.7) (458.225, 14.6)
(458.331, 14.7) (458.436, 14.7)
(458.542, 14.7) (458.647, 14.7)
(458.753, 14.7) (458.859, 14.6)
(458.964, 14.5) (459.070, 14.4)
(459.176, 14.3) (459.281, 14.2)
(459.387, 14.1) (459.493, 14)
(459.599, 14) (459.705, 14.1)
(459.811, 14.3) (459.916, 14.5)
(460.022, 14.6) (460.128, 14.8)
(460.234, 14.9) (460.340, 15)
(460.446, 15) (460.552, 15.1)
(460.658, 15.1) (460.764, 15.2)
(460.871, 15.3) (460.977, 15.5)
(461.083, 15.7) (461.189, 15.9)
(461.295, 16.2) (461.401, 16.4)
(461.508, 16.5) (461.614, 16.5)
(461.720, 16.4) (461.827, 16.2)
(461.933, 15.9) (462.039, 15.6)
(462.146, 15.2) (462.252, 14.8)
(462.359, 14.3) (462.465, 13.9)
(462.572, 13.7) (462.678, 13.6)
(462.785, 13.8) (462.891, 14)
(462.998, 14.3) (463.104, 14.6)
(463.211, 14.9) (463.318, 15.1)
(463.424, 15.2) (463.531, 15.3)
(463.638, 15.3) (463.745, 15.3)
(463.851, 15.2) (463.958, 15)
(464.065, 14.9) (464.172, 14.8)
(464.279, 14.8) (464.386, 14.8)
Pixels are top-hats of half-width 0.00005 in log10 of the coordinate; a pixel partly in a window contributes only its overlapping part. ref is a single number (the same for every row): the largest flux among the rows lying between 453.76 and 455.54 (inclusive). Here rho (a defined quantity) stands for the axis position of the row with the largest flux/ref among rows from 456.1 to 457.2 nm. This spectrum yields 456.856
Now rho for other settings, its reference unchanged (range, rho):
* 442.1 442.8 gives 442.771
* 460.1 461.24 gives 461.189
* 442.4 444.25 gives 444.200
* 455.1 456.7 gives 456.645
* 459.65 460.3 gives 460.234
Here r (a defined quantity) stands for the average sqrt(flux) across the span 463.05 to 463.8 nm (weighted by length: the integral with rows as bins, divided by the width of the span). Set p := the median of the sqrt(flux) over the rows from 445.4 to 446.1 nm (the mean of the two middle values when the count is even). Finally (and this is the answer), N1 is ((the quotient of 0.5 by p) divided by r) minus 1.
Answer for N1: -0.9643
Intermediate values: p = 3.61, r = 3.89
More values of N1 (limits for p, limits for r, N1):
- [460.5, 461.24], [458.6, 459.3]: -0.9664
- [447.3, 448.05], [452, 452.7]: -0.9645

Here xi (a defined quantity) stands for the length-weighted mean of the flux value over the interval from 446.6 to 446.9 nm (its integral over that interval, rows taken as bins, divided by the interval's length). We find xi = 14.6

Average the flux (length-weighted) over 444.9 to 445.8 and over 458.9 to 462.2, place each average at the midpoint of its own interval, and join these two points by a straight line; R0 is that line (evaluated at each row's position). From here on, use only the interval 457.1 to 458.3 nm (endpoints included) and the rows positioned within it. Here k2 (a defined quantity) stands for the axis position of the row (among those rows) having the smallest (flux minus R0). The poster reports 458.225 nm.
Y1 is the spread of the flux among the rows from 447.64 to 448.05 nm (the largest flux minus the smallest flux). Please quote 0.00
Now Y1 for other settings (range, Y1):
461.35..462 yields 0.60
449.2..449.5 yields 0.60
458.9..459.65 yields 0.50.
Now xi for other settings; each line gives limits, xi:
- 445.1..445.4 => 13.2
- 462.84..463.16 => 14.3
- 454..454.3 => 16.1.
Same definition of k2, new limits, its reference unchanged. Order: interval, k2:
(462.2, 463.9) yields 462.678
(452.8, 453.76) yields 452.980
